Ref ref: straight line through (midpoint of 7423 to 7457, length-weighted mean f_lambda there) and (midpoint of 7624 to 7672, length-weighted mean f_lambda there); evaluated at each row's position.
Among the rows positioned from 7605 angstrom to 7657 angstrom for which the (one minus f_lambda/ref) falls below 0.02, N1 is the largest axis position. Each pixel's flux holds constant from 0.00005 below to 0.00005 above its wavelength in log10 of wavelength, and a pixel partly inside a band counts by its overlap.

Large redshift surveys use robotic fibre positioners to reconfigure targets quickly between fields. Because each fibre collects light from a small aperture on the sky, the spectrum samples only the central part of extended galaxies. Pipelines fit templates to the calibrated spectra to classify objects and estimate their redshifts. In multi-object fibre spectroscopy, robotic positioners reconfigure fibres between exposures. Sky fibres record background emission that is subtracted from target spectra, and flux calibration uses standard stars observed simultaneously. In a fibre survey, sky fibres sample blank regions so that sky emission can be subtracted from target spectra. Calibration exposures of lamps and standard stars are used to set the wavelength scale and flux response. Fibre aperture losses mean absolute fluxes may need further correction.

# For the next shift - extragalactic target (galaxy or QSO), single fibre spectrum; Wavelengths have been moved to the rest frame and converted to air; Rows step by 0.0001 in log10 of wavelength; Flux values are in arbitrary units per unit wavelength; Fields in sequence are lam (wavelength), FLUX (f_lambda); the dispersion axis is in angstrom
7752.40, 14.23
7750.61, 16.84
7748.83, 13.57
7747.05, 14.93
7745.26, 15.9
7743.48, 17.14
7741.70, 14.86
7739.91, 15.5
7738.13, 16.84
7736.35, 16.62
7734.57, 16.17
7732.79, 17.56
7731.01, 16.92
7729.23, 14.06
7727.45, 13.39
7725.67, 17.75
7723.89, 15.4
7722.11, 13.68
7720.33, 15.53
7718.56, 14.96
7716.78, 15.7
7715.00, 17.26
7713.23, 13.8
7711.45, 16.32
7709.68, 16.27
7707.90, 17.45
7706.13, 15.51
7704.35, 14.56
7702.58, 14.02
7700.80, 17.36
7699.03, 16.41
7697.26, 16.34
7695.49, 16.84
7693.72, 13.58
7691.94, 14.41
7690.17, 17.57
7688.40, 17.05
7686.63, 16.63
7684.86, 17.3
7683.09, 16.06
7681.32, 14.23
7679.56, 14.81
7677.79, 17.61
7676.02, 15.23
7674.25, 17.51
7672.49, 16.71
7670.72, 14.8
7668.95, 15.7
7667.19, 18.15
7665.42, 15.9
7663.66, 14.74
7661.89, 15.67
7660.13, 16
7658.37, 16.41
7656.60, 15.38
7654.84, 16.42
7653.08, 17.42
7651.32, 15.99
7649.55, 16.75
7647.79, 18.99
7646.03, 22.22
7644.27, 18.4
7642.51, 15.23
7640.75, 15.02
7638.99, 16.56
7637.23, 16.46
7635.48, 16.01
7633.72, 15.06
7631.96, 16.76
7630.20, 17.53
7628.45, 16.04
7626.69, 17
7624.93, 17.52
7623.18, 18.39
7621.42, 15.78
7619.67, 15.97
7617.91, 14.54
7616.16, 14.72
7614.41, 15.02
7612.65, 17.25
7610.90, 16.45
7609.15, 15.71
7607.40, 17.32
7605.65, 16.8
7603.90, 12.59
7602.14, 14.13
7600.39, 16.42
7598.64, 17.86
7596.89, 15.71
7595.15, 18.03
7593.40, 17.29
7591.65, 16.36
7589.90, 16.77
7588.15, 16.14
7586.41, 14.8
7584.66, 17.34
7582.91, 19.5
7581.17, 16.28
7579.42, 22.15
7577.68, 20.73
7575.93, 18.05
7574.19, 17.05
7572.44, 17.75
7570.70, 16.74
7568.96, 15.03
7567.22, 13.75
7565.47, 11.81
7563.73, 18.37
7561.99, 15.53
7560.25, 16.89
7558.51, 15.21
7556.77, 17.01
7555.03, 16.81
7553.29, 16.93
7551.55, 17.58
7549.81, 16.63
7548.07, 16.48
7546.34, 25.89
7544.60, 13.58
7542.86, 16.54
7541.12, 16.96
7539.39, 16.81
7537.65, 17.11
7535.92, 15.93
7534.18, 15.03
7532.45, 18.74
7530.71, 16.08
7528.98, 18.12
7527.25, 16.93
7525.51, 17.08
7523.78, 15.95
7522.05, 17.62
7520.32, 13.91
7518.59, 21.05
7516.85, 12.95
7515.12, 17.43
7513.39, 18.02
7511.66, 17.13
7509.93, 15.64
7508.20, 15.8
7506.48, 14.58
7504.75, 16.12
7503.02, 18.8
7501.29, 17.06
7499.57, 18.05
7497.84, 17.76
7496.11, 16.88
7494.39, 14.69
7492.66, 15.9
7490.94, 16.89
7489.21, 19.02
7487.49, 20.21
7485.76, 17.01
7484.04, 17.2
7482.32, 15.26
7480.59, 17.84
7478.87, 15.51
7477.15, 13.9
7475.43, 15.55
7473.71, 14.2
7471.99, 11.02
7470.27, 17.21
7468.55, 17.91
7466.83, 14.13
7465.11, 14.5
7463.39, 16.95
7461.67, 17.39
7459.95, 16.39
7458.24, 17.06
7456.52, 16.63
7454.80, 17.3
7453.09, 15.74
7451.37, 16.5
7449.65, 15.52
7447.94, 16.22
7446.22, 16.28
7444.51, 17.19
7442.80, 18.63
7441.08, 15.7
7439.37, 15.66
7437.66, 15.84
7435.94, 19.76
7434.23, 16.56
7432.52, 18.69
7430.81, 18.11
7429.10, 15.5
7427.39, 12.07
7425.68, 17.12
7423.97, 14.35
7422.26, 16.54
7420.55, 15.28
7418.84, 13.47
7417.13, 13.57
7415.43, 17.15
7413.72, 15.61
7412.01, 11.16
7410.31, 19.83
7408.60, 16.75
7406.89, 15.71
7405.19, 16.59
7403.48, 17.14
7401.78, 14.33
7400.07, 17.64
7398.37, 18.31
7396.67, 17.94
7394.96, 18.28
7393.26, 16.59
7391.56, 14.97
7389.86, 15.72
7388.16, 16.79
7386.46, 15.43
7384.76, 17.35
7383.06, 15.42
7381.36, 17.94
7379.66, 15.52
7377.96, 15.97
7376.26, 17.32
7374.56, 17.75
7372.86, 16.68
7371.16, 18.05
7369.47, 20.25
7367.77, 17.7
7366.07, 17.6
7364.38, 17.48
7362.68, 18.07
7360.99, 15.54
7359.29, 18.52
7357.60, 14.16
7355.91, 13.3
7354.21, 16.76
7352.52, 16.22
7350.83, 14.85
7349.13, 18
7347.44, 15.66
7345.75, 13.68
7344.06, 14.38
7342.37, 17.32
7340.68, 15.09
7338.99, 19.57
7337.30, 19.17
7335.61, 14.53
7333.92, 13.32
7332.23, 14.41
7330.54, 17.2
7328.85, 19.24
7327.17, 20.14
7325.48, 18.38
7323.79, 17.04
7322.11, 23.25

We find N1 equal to 7654.84 angstrom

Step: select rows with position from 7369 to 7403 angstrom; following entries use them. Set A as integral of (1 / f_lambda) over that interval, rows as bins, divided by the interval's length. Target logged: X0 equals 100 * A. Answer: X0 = 5.96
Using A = 0.0596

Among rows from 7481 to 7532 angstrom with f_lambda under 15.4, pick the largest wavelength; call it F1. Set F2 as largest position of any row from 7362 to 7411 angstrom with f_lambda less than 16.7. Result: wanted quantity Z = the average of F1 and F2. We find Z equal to 7463.6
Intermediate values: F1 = 7520.32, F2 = 7406.89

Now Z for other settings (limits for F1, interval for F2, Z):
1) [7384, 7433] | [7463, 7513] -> 7468.7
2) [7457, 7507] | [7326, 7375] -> 7439.7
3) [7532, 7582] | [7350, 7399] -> 7481.1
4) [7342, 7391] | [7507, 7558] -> 7453.7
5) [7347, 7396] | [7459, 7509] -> 7449.9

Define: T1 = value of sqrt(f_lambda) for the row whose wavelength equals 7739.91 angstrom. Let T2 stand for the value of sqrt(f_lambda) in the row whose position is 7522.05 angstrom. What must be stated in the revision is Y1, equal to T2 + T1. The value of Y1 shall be 8.1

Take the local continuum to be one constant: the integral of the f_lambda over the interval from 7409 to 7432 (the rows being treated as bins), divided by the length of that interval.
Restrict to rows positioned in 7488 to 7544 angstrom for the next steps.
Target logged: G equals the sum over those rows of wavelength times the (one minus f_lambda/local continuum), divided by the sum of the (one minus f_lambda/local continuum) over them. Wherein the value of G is 7515.2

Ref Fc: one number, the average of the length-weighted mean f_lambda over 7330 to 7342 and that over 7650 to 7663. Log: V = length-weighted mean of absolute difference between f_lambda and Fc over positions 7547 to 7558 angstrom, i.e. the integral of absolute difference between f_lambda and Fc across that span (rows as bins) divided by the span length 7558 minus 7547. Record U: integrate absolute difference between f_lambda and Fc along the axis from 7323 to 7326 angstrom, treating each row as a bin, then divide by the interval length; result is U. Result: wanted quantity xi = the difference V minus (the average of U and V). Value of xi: -0.28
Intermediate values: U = 1.5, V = 0.9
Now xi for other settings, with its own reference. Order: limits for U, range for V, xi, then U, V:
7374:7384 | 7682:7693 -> 0.00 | 1.0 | 1.0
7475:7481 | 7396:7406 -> 0.04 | 1.3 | 1.4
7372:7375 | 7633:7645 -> -0.04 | 1.0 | 0.9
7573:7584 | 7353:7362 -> -0.54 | 2.7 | 1.6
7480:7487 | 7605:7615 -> -0.23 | 1.2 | 0.8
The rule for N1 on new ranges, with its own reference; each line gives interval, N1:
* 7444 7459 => 7458.24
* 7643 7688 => 7686.63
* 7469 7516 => 7515.12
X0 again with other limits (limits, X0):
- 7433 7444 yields 5.90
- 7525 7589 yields 5.98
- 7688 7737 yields 6.38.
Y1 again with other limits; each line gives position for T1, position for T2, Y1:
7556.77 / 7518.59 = 8.7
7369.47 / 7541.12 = 8.6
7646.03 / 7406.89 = 8.7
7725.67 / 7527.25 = 8.3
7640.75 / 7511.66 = 8.0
